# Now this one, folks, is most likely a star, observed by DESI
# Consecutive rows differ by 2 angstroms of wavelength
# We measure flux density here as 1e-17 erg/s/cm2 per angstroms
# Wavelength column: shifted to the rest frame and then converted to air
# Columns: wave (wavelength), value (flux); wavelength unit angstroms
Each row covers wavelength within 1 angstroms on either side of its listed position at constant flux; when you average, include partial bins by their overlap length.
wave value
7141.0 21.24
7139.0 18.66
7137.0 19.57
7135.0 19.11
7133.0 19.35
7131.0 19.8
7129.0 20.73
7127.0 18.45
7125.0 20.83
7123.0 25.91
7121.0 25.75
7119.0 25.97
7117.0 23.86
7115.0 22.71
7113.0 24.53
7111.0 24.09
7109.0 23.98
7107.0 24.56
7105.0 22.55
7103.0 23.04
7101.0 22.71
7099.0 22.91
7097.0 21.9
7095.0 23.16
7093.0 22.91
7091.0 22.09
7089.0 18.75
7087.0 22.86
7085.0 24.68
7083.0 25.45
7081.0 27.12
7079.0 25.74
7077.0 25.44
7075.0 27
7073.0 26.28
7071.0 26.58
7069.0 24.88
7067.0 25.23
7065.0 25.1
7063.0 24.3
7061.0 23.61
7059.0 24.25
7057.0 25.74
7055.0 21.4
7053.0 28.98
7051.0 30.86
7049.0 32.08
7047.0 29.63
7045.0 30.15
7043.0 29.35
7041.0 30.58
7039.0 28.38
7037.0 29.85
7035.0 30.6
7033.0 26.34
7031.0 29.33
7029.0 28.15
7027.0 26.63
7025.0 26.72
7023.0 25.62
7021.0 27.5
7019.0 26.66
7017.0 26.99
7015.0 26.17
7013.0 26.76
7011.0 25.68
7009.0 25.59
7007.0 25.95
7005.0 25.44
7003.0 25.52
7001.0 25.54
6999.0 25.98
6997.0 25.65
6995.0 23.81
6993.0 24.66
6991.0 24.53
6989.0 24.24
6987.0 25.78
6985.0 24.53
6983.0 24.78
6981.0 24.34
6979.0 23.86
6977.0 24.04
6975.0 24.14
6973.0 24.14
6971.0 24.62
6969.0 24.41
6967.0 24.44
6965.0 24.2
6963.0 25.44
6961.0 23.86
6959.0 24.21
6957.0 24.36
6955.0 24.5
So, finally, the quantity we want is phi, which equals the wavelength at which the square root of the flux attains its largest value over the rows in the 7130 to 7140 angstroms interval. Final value 7131.0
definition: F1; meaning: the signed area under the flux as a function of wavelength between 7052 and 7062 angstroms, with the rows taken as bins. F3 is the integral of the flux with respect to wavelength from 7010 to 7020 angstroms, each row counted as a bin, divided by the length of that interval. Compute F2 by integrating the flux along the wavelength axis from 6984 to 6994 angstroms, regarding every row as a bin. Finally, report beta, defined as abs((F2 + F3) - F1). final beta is 26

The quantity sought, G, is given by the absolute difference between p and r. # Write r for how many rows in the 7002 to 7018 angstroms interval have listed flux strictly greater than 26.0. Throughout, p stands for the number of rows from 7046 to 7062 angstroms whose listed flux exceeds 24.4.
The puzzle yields 2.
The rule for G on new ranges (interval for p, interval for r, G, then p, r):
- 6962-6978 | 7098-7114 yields 4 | 4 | 0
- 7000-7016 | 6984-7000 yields 8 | 8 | 0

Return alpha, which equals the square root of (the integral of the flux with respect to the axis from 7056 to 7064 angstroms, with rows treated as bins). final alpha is 14.0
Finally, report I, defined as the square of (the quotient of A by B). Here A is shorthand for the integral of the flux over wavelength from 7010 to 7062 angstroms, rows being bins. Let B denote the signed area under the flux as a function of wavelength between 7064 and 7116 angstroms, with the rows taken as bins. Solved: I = 1.31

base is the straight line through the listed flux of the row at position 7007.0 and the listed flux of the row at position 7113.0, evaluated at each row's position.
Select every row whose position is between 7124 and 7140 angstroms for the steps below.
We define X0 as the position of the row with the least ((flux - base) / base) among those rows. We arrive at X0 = 7127.0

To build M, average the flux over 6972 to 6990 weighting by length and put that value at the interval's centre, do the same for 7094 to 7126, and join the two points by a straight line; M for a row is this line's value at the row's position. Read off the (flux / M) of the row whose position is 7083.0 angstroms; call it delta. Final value 1.07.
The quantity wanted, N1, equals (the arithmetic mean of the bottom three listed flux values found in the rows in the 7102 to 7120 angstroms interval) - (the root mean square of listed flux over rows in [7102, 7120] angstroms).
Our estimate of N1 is -1.2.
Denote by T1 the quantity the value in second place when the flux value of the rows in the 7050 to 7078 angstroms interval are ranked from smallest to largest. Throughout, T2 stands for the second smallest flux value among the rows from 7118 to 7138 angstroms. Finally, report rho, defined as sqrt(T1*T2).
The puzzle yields 21.2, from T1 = 23.61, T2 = 19.11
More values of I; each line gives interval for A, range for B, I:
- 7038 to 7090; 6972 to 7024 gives 1.08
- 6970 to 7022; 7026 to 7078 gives 0.85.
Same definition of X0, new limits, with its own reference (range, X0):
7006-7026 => 7009.0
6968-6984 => 6979.0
